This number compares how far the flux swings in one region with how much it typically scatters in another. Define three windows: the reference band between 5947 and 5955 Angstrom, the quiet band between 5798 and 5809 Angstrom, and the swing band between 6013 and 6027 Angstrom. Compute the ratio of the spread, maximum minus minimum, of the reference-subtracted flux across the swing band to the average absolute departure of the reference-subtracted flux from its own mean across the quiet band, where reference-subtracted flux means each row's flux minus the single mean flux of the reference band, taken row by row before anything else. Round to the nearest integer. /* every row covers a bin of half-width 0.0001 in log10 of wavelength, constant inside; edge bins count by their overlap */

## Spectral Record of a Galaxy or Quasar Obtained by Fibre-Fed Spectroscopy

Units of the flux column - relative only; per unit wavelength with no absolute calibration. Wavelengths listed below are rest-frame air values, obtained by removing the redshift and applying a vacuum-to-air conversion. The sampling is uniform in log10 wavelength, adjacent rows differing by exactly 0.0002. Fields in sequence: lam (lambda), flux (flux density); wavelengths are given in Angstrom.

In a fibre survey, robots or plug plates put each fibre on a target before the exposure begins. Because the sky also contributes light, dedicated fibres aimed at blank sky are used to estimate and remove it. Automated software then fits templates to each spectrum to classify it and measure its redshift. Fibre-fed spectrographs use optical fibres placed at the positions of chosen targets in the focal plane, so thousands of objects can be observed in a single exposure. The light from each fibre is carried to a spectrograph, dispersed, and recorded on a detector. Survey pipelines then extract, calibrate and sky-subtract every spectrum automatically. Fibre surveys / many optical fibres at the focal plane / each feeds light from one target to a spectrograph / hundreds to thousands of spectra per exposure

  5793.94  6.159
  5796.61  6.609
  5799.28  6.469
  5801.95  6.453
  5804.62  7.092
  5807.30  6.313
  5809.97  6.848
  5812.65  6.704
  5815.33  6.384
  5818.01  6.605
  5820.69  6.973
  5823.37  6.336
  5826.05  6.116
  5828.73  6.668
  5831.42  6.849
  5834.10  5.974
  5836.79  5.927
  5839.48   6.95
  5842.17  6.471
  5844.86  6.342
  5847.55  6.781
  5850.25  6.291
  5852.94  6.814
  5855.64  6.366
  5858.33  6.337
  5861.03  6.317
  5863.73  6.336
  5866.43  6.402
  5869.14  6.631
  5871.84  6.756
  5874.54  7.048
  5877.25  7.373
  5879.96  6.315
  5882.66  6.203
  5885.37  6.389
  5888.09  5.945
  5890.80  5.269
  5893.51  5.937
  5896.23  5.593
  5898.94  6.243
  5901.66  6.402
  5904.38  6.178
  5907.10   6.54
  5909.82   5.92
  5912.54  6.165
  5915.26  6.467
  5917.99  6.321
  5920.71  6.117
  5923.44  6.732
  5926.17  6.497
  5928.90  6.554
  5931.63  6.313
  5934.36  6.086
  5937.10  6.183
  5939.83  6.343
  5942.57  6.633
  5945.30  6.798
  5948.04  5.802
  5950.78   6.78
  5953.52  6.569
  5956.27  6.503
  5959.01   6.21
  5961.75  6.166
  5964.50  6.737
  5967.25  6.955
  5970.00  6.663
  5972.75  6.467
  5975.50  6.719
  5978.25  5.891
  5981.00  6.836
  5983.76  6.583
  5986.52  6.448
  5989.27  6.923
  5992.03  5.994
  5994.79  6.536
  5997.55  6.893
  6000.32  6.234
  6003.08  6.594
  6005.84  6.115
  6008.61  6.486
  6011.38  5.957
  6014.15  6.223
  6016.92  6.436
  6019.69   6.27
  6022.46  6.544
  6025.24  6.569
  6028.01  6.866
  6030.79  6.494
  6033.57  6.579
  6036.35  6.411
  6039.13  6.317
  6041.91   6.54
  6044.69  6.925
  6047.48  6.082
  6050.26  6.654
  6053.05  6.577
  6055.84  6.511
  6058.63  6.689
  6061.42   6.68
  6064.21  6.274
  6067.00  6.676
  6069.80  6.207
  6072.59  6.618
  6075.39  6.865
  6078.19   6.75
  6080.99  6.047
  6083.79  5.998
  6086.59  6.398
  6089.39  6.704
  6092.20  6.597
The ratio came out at 1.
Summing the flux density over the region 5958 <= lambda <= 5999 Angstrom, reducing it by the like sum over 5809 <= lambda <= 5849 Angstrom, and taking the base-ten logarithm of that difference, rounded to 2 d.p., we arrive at -1.03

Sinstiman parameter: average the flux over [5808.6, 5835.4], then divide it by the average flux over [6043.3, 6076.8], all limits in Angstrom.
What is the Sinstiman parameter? 1.00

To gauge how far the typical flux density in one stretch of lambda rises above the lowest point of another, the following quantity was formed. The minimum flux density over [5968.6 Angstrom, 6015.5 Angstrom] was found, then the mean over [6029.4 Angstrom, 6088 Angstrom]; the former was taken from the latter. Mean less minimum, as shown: 0.60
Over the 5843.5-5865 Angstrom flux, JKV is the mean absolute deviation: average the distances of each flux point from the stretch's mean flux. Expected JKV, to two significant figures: 0.17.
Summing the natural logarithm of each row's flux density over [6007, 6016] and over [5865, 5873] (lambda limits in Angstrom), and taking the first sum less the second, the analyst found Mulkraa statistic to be -0.18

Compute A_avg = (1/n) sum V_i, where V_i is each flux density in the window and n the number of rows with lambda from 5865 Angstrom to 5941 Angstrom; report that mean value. 6.32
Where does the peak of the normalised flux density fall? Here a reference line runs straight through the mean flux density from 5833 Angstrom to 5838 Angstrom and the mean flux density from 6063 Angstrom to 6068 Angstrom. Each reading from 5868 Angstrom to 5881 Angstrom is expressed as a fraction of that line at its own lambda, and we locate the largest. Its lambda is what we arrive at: 5877.25 Angstrom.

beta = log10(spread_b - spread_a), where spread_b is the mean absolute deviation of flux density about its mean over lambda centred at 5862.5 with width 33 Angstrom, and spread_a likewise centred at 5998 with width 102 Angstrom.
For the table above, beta -1.42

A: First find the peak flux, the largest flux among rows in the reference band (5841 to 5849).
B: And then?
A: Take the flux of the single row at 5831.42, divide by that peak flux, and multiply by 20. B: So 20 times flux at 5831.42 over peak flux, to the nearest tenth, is 20.2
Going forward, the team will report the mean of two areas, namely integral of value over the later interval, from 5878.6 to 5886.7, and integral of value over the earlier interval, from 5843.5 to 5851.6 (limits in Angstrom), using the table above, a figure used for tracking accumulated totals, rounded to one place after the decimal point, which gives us 51.8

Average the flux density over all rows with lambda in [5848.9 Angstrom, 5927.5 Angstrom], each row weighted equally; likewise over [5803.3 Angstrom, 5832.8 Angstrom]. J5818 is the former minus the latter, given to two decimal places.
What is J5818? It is -0.28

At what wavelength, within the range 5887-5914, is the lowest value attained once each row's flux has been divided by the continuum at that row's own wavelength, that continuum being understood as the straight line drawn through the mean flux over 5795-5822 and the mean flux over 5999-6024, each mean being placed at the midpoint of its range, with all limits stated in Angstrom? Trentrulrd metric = 5890.80 Angstrom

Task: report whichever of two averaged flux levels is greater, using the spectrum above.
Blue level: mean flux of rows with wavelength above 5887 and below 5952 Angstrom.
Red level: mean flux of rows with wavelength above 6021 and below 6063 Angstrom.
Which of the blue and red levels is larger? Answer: 6.56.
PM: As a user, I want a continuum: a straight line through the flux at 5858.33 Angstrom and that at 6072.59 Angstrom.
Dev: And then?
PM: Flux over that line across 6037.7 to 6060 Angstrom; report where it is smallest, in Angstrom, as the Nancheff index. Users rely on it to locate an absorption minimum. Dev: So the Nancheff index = 6047.48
